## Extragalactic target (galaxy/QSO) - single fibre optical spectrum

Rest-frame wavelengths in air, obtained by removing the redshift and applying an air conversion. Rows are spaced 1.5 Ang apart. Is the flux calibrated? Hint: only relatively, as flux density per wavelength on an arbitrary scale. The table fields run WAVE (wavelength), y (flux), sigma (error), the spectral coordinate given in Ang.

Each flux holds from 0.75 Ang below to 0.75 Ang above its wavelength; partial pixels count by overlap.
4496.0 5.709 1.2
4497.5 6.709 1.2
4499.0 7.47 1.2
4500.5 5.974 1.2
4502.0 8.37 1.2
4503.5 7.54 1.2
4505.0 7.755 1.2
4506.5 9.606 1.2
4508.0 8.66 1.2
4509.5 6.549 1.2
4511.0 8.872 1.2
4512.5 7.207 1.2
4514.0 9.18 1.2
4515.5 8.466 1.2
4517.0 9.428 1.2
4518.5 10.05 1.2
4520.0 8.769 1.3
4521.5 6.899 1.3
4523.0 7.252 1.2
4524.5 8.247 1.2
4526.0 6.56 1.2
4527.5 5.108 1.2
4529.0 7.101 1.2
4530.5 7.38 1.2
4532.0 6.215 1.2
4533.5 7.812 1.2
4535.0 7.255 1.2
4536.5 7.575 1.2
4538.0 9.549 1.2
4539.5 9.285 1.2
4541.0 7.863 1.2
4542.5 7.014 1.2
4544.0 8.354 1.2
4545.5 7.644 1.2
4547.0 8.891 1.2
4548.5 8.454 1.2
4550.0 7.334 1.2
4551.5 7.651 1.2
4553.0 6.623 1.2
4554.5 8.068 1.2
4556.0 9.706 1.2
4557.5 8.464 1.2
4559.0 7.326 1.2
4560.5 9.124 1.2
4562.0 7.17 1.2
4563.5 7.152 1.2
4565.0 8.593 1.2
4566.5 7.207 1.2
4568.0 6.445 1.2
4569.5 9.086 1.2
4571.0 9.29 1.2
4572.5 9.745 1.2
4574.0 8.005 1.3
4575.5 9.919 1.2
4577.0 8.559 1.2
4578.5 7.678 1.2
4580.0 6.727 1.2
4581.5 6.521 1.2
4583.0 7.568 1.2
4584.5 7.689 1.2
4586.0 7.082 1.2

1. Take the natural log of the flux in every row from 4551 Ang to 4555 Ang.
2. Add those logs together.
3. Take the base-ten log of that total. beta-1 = 0.78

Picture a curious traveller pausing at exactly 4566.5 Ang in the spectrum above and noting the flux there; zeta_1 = 7.207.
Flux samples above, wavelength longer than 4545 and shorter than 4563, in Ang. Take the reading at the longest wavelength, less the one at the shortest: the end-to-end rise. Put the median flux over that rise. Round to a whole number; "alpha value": -17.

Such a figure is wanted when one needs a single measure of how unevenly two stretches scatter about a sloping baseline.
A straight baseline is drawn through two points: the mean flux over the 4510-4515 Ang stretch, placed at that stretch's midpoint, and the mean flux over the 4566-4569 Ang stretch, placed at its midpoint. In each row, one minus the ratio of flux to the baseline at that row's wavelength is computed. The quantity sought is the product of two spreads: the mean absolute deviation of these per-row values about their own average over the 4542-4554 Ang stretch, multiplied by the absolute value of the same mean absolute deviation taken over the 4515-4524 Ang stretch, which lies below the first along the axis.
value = 0.0089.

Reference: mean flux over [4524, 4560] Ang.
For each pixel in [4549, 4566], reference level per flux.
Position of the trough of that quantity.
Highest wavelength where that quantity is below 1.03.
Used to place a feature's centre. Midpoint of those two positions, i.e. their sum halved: 4560.5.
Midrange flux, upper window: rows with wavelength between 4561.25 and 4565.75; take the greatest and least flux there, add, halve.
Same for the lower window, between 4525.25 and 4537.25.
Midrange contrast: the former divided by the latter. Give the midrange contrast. 1.22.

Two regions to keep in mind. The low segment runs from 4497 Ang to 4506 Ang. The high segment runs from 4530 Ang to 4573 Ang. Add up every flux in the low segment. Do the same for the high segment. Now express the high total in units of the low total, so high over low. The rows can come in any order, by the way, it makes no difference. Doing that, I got 5.3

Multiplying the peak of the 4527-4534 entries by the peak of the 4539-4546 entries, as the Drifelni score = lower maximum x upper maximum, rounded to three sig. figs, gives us 72.5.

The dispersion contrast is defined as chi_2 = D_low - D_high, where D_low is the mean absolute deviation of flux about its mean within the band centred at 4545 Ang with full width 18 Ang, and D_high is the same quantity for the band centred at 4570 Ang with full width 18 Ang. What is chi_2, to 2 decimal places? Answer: -0.22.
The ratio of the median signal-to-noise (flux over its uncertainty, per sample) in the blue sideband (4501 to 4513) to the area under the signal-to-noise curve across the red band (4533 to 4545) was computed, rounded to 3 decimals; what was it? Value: 0.083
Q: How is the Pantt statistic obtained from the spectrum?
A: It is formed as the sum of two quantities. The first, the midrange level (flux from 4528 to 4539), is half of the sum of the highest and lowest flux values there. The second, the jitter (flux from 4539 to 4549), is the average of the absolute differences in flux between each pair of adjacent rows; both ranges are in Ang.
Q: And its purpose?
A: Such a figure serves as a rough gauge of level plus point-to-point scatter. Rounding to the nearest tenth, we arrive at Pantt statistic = 8.9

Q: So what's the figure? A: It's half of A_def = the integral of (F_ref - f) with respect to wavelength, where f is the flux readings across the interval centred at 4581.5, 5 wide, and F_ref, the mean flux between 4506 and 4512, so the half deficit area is 3.3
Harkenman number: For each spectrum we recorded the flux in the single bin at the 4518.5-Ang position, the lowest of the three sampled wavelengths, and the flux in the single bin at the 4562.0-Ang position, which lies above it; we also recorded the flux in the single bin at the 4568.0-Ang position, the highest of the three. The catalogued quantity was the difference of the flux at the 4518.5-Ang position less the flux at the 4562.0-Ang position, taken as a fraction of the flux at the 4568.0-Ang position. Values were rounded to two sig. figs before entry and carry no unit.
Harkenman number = 0.45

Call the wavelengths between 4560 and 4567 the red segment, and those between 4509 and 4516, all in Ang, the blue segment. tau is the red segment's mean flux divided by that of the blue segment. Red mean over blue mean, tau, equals 0.97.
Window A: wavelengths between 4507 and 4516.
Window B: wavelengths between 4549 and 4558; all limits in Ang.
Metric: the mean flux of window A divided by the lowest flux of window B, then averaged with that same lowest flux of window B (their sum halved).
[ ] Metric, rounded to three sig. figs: 3.93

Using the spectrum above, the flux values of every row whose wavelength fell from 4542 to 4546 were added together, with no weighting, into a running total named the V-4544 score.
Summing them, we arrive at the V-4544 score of 23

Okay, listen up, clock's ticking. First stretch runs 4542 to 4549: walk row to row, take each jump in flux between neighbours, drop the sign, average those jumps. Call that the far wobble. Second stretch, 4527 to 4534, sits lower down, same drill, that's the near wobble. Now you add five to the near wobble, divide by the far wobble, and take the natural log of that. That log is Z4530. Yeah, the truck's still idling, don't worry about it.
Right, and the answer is 1.9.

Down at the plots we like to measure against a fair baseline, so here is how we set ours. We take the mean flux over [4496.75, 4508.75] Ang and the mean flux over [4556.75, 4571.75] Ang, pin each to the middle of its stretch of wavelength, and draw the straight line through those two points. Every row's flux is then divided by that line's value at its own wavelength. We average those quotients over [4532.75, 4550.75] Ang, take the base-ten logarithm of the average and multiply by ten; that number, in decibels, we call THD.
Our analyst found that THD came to 0.10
